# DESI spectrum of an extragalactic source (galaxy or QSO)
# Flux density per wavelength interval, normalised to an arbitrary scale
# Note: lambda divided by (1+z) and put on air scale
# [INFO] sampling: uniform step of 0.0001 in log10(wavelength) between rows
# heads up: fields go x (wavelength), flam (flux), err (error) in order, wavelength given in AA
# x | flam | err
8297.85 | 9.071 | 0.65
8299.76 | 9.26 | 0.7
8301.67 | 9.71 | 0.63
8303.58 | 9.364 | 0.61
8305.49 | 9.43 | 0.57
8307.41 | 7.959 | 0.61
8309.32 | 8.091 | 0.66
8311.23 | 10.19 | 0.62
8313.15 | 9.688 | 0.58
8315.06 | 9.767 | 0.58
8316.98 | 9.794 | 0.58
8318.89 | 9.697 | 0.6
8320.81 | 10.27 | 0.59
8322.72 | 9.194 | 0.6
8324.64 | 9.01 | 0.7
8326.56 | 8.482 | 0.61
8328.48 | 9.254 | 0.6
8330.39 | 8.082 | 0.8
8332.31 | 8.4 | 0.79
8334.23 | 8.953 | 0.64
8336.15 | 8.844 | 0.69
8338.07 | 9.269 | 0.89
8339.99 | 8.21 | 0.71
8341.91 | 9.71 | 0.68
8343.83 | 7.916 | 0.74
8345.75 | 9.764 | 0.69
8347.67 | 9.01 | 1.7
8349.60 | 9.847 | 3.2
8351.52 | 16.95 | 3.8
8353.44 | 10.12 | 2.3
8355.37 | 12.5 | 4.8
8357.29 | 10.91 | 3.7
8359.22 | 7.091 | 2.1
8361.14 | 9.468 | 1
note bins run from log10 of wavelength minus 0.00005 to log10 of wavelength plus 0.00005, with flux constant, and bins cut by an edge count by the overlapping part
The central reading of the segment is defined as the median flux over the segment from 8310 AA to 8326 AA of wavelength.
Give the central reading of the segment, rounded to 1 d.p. 9.7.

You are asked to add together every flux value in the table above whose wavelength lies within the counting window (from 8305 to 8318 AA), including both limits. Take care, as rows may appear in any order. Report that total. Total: 65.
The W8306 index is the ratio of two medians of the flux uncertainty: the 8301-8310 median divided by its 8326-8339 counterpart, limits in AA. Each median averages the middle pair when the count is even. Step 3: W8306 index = 0.88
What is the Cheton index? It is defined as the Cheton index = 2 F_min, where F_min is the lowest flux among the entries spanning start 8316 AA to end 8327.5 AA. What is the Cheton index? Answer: 17.0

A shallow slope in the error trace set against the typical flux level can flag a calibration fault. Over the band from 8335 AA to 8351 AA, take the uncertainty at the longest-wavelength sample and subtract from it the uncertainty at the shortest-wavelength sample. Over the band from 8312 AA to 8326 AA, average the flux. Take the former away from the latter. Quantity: 7.1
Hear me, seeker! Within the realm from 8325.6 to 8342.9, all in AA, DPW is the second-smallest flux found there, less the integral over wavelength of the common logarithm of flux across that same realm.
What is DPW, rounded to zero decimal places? -8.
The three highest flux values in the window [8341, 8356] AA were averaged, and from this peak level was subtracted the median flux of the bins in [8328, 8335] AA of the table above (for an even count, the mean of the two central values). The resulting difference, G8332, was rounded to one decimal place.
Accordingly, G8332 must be 4.5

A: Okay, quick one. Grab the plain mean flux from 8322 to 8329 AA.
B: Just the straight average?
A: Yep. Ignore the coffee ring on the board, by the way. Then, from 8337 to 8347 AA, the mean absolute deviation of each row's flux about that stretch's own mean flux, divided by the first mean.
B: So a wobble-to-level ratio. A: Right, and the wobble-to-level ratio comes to 0.081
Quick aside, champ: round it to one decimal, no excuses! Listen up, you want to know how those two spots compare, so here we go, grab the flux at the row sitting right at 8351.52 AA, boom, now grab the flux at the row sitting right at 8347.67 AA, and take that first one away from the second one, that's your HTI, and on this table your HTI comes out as -7.9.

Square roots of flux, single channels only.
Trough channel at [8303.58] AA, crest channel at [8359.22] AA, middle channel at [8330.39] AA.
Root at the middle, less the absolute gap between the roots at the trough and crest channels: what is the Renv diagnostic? 2.45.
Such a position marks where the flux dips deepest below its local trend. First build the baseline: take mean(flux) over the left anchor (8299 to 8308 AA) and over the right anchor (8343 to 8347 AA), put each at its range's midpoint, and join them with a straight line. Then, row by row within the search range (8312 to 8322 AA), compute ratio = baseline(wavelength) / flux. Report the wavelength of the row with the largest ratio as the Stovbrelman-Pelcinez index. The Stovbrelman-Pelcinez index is 8313.15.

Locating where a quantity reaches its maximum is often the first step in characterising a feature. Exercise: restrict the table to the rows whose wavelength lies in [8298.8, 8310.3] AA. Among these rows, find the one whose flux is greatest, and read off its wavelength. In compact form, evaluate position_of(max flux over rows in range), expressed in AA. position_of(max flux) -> 8301.67 AA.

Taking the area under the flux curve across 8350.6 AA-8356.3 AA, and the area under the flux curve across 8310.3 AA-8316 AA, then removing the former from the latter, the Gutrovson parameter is -19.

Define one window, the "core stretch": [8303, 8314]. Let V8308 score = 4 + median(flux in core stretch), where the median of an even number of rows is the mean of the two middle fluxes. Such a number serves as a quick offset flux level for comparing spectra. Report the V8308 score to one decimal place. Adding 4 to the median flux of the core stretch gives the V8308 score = 13.4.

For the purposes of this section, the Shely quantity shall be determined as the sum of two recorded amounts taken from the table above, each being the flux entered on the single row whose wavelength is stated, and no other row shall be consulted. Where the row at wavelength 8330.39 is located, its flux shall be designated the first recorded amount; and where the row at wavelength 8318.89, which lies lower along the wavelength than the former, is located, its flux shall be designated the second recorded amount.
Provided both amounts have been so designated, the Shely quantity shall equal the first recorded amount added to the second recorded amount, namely 17.8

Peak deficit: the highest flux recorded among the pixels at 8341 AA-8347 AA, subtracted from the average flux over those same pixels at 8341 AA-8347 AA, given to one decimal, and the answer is -0.6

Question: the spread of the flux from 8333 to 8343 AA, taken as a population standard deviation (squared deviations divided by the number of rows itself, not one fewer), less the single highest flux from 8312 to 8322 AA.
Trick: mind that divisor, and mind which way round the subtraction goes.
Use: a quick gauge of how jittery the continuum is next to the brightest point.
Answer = -9.8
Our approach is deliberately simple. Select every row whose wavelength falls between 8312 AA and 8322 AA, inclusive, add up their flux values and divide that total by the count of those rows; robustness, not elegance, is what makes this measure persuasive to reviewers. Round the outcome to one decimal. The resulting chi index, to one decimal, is 9.8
